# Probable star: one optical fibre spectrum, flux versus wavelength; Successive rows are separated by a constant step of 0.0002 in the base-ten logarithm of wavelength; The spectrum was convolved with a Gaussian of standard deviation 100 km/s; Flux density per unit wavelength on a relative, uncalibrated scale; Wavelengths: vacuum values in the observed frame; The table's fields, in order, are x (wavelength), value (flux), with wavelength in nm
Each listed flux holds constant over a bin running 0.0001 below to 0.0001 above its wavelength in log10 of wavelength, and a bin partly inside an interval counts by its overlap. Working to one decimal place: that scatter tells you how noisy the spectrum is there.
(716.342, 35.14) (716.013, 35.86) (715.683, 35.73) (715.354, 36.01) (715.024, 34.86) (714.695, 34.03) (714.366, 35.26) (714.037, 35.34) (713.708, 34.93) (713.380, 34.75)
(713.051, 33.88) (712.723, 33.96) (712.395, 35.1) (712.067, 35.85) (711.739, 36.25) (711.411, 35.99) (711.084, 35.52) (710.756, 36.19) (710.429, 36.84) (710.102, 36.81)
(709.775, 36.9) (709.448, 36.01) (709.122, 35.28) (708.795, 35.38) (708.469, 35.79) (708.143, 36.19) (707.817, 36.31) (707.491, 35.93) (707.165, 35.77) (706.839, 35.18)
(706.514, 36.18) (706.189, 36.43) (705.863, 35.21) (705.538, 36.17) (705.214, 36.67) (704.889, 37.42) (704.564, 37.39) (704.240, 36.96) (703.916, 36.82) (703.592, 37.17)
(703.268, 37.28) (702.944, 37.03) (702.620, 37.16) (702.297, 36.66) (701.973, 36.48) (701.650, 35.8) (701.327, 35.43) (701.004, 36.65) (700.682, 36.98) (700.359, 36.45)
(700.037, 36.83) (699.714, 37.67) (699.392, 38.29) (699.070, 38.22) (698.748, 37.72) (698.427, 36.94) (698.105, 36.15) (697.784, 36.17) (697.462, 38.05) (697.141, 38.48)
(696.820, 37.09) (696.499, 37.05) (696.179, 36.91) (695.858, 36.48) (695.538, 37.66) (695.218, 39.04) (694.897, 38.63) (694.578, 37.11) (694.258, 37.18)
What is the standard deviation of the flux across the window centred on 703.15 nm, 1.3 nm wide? 0.1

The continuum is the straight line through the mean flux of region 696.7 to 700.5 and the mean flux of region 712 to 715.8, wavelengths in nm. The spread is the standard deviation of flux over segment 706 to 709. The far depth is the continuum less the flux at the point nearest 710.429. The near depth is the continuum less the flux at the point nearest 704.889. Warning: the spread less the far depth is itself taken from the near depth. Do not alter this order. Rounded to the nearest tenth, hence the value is -2.8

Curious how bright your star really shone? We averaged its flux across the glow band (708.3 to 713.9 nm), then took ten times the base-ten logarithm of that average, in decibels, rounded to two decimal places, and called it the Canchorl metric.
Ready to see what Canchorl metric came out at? 15.52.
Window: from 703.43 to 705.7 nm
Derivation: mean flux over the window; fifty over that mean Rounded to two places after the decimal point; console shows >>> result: 1.35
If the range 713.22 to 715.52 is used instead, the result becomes 1.43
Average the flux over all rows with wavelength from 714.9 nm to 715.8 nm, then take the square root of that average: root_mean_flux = 5.96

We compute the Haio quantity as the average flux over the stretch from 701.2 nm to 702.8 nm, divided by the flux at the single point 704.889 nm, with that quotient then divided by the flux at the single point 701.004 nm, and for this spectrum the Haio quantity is 0.0265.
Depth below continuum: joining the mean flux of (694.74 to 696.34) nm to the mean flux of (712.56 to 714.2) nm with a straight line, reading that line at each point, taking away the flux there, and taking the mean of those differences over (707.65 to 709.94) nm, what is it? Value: -0.6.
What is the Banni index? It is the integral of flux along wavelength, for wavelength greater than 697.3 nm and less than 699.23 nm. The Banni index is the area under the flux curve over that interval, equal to 71.8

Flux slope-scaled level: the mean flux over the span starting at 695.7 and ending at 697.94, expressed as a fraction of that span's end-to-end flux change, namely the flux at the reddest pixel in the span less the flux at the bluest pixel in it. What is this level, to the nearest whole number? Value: -120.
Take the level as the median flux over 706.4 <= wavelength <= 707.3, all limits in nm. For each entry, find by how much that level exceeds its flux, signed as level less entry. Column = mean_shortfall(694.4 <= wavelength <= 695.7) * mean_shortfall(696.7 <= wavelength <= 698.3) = 3.3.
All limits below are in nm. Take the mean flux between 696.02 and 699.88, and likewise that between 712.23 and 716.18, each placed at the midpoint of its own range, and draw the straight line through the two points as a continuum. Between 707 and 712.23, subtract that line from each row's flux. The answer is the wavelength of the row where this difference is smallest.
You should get 709.122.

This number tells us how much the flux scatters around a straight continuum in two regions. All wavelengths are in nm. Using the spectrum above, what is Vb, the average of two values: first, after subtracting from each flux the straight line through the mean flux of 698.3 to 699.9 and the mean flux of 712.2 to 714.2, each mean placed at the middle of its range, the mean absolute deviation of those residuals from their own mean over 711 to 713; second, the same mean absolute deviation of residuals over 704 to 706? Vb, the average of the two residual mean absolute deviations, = 0.54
